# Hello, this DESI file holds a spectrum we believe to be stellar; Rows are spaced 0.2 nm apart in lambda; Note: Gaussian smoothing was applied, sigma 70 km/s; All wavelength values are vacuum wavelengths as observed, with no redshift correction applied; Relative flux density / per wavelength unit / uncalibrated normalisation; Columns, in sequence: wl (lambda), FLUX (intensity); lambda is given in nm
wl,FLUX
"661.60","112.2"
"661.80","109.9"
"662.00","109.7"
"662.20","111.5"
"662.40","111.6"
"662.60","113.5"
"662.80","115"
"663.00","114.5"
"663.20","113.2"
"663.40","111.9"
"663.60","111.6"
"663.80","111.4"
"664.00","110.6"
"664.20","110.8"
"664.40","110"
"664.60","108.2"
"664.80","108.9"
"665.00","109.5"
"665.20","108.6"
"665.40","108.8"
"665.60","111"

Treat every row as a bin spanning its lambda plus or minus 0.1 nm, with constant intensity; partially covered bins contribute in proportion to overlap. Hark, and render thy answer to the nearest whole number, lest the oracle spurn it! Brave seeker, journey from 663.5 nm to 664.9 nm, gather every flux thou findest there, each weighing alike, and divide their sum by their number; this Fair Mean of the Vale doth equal 110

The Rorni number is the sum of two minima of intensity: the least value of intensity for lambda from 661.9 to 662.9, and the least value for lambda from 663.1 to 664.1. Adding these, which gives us 220.3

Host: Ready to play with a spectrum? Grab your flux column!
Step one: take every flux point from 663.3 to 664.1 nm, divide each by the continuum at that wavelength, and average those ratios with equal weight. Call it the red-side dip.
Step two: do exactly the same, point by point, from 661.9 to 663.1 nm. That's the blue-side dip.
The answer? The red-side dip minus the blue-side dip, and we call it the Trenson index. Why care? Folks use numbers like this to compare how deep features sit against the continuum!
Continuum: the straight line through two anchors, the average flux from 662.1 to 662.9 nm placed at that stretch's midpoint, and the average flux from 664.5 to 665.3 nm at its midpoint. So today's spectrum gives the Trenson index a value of 0.007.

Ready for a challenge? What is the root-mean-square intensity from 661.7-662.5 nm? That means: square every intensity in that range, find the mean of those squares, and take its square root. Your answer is 111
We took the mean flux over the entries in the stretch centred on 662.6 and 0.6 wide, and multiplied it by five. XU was 567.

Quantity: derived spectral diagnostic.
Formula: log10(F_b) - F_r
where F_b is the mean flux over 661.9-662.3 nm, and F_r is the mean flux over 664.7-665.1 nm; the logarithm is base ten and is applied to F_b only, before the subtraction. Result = -107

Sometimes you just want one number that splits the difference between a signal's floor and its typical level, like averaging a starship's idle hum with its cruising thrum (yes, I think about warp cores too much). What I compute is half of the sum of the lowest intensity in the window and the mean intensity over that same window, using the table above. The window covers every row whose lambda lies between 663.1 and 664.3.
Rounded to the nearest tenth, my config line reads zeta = 111.1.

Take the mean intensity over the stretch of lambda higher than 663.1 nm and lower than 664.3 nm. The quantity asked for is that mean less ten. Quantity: 102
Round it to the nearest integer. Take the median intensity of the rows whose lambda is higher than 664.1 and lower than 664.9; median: 109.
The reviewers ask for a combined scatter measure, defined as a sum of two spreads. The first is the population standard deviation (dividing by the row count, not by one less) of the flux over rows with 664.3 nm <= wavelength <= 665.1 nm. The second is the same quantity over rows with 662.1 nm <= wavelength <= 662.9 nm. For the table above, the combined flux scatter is 2.1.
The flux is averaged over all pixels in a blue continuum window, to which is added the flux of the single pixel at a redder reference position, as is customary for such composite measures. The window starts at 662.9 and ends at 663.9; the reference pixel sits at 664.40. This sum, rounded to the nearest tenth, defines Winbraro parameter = 222.5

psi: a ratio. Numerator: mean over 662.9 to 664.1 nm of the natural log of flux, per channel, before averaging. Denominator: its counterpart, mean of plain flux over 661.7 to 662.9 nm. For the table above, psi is 0.0422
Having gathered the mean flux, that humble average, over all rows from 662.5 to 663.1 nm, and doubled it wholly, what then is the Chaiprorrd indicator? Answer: 229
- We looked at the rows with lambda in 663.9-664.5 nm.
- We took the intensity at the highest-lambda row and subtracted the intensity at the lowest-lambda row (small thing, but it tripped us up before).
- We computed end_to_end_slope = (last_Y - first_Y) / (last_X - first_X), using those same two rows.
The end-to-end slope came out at -1.50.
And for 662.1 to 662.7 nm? 5.00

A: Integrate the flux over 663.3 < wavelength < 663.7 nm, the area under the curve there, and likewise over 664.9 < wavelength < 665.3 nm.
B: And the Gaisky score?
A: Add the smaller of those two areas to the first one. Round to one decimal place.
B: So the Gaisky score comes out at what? 88.3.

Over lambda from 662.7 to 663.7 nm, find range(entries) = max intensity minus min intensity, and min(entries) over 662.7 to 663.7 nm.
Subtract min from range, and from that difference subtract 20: -128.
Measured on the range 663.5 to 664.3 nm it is -130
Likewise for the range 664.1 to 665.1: -126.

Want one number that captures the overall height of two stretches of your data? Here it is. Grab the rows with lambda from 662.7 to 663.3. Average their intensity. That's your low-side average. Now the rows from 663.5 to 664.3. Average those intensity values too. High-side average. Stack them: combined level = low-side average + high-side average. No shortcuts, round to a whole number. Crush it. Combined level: 225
